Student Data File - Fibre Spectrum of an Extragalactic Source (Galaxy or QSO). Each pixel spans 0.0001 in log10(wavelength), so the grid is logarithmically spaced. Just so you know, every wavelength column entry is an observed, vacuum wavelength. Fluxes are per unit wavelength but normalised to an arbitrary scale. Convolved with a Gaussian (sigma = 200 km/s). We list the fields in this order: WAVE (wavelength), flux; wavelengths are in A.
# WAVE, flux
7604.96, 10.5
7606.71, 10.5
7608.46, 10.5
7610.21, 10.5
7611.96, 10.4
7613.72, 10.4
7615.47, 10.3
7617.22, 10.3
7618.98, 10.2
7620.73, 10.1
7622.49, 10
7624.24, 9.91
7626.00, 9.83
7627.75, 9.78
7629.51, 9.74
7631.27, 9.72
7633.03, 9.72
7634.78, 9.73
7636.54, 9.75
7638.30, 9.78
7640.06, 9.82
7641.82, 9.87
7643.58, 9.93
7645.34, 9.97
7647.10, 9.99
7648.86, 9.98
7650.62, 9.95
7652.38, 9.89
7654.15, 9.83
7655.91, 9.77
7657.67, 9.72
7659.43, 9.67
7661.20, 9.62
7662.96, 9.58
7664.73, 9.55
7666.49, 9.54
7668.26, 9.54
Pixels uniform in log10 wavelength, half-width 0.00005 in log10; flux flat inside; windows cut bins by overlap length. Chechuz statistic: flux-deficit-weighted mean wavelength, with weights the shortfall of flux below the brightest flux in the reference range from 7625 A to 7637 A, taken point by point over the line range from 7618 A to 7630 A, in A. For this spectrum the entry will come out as 7619.1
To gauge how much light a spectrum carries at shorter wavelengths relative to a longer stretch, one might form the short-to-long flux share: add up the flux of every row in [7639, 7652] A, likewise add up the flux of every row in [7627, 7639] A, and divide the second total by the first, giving 0.98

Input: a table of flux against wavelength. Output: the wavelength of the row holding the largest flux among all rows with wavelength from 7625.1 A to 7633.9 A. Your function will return 7626.00 A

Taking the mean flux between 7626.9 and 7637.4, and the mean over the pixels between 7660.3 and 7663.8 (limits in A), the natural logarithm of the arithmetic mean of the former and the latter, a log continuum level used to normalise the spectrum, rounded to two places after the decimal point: 2.27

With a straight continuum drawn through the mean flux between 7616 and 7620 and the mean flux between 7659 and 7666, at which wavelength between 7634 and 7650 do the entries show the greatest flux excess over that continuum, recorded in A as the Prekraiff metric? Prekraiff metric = 7648.86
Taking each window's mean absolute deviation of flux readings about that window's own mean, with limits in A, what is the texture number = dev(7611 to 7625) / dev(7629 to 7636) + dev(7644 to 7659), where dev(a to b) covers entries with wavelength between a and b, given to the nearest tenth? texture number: 19.9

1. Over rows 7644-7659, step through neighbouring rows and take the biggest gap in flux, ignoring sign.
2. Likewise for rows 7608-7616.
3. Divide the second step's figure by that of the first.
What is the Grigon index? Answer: 1.67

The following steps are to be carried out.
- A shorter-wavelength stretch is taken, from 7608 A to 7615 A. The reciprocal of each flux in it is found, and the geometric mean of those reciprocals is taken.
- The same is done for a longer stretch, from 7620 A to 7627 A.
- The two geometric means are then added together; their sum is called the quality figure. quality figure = 0.1961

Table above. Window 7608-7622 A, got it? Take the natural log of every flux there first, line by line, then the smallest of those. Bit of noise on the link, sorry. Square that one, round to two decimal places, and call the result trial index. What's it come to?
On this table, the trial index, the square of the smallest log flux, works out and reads 5.35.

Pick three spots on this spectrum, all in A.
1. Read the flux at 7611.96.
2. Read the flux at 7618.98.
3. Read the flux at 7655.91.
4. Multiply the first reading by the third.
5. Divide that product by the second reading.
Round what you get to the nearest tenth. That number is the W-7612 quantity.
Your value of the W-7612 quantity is 10.0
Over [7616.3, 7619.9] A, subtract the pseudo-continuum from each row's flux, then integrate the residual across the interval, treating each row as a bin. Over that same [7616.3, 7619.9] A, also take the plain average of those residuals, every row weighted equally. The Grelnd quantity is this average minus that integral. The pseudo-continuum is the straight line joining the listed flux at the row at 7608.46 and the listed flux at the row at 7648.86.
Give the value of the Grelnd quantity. 0.3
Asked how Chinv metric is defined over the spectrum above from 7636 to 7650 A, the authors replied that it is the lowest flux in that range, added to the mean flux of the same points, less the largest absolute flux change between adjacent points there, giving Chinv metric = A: 19.58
